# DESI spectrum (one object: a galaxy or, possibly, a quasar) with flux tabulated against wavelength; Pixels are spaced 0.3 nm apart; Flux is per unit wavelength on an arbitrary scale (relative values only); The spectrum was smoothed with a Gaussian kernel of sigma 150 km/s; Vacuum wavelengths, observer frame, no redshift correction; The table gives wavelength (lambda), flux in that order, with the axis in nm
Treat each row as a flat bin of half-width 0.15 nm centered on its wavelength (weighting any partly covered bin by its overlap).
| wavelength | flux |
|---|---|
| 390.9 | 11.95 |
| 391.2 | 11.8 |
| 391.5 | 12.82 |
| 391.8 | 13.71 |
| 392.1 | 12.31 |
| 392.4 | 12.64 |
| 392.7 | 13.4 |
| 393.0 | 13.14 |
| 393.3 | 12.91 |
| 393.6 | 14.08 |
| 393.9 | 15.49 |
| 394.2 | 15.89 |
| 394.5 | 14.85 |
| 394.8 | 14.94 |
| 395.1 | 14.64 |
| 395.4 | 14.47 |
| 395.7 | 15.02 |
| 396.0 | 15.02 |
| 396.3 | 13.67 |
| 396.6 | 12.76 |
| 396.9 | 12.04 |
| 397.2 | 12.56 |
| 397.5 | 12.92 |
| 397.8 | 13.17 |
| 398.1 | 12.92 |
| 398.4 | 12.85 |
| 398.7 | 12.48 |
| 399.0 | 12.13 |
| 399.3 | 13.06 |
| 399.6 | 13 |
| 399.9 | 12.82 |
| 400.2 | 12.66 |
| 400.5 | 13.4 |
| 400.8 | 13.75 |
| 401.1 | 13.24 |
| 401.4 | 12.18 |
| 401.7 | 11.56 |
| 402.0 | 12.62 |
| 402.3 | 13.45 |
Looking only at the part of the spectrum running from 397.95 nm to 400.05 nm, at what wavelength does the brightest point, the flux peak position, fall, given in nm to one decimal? 399.3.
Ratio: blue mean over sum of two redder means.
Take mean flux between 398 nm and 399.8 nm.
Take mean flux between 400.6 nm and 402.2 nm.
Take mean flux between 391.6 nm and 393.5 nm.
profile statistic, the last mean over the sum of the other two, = 0.51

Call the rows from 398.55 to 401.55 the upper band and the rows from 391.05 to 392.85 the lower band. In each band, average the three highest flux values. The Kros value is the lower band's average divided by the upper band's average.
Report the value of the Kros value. 0.99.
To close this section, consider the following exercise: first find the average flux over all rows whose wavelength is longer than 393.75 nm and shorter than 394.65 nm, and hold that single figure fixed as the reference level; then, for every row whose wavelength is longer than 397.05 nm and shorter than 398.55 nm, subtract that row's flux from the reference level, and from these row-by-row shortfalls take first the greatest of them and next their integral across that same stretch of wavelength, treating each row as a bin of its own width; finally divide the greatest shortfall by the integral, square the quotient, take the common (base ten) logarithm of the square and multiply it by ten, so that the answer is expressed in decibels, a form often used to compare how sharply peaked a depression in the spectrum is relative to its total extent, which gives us -2.5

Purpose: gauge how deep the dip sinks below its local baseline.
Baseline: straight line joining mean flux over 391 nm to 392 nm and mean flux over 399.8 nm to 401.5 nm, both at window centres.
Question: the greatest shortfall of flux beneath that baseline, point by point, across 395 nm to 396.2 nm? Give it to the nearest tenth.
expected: -1.6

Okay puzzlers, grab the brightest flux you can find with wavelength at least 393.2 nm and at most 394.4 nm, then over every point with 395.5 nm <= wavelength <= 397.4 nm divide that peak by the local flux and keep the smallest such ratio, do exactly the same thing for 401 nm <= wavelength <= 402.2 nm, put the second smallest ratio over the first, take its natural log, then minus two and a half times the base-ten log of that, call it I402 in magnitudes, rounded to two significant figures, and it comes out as 2.2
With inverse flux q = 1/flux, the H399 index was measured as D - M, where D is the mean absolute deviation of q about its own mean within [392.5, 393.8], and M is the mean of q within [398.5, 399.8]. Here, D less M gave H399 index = -0.0770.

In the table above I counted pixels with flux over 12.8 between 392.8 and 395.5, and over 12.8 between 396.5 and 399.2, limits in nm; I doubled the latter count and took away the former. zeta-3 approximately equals -1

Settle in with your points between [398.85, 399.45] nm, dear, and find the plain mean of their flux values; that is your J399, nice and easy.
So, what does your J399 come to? 12.6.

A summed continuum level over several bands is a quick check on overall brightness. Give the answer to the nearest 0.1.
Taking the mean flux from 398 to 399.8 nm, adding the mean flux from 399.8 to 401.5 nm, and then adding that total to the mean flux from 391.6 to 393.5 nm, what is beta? 38.8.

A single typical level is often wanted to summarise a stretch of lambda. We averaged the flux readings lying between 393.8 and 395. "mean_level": 15.3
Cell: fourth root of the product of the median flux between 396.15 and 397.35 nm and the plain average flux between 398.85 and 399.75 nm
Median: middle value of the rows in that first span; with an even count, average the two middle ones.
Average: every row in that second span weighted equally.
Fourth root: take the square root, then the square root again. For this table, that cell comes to 3.56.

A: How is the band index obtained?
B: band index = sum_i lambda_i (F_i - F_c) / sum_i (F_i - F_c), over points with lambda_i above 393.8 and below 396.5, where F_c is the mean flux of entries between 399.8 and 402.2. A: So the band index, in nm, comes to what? 394.94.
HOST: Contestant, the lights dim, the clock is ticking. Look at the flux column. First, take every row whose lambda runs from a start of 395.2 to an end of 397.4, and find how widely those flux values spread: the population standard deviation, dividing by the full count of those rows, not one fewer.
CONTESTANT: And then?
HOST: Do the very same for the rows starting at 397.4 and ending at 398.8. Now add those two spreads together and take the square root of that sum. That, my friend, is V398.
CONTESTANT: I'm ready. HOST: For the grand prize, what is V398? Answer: 1.16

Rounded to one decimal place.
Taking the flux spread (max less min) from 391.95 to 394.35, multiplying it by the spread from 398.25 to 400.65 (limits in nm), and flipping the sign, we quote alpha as -4.5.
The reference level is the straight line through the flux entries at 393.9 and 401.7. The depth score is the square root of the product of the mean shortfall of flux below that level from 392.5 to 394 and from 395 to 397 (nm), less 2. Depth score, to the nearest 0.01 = -1.02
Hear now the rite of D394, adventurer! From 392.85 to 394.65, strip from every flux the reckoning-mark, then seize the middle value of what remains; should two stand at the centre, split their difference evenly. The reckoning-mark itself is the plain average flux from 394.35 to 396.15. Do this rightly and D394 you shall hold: -0.4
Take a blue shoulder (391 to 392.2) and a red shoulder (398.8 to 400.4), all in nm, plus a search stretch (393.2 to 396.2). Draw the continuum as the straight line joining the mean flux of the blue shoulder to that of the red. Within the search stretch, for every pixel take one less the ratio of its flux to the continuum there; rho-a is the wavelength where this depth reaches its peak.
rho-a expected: 393.3 nm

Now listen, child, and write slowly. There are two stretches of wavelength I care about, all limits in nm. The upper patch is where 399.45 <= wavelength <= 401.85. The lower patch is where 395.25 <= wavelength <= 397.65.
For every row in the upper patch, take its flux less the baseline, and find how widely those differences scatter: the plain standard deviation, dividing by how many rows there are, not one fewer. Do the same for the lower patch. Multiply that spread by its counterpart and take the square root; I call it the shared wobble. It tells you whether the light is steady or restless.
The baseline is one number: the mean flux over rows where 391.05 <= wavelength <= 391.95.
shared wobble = 0.84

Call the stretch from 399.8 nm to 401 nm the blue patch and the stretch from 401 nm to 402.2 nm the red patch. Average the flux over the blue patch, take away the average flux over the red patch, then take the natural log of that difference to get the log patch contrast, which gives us -0.3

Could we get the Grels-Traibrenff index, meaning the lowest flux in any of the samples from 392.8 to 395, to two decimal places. 12.91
